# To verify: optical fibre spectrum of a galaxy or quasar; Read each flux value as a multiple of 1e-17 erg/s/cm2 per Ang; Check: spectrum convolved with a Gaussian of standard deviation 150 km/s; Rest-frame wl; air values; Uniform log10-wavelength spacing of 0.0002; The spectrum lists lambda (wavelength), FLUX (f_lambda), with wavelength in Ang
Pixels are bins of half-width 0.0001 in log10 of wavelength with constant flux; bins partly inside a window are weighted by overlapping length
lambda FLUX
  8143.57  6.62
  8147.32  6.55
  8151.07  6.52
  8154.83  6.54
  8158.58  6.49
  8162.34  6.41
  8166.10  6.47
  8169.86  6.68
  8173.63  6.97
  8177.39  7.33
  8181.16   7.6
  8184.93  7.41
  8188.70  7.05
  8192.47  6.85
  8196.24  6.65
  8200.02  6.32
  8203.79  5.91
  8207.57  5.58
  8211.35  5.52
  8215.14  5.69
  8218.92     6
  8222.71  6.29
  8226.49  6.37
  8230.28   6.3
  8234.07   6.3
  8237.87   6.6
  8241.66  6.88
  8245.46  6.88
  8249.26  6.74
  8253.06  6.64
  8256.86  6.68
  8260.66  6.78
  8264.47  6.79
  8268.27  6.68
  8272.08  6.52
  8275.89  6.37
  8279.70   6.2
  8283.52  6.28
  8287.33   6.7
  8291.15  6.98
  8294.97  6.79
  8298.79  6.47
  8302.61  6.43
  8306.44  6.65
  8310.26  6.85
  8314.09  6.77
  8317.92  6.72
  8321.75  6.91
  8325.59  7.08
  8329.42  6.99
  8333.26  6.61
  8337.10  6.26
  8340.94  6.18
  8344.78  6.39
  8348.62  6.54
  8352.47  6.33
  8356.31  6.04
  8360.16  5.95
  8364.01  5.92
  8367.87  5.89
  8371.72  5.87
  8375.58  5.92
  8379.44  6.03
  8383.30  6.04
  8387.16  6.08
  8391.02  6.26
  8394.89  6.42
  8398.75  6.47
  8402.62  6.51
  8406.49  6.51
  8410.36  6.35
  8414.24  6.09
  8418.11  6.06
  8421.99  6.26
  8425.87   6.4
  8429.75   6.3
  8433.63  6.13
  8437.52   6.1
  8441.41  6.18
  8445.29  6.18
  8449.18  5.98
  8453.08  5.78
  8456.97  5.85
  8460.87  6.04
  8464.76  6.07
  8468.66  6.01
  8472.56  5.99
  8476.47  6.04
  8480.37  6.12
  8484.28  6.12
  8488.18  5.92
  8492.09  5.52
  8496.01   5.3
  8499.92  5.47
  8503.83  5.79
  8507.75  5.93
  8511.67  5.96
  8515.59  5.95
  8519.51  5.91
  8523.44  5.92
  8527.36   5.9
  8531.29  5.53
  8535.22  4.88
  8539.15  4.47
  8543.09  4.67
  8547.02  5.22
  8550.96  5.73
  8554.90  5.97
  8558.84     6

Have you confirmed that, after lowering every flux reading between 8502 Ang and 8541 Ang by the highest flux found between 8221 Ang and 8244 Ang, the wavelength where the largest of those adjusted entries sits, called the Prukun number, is 8511.67 Ang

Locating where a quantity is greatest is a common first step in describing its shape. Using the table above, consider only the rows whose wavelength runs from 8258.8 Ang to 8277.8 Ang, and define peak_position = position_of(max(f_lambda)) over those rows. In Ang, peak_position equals 8264.47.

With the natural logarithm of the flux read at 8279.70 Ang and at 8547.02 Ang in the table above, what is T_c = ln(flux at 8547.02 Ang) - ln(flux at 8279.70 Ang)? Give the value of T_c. -0.17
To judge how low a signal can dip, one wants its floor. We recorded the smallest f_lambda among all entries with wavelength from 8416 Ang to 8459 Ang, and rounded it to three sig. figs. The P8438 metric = 5.78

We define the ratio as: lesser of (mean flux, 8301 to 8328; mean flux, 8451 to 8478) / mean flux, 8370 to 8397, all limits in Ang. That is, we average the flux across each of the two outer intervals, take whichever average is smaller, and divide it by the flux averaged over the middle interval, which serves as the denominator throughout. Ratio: 0.98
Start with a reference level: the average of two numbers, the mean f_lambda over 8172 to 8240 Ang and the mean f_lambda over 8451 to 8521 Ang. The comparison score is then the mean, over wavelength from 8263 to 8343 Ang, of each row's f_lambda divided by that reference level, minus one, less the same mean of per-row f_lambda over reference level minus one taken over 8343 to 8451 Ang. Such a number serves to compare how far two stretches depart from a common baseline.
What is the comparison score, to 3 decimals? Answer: 0.072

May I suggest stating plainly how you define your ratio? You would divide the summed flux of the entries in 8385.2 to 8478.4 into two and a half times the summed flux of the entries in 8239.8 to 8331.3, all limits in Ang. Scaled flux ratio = 2.71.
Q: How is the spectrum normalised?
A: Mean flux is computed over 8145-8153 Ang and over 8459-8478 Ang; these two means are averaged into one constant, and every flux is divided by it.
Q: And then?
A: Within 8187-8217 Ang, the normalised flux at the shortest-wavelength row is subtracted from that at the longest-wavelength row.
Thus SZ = -0.22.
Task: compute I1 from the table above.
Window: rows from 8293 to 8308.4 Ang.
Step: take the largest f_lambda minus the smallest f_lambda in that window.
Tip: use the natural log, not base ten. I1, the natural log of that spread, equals -1.0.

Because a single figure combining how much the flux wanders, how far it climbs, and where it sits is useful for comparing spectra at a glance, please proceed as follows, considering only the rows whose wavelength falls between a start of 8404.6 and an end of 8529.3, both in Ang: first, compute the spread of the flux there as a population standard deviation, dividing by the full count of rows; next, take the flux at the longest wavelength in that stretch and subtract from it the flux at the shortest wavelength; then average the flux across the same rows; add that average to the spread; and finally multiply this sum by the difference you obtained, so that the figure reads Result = -3.8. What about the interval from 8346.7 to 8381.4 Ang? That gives -3.2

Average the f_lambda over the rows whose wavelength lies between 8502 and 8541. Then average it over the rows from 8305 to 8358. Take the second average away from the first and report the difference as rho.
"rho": -1.0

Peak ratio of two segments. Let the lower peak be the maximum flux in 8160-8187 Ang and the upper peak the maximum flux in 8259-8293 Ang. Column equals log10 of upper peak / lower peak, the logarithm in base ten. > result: -0.037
